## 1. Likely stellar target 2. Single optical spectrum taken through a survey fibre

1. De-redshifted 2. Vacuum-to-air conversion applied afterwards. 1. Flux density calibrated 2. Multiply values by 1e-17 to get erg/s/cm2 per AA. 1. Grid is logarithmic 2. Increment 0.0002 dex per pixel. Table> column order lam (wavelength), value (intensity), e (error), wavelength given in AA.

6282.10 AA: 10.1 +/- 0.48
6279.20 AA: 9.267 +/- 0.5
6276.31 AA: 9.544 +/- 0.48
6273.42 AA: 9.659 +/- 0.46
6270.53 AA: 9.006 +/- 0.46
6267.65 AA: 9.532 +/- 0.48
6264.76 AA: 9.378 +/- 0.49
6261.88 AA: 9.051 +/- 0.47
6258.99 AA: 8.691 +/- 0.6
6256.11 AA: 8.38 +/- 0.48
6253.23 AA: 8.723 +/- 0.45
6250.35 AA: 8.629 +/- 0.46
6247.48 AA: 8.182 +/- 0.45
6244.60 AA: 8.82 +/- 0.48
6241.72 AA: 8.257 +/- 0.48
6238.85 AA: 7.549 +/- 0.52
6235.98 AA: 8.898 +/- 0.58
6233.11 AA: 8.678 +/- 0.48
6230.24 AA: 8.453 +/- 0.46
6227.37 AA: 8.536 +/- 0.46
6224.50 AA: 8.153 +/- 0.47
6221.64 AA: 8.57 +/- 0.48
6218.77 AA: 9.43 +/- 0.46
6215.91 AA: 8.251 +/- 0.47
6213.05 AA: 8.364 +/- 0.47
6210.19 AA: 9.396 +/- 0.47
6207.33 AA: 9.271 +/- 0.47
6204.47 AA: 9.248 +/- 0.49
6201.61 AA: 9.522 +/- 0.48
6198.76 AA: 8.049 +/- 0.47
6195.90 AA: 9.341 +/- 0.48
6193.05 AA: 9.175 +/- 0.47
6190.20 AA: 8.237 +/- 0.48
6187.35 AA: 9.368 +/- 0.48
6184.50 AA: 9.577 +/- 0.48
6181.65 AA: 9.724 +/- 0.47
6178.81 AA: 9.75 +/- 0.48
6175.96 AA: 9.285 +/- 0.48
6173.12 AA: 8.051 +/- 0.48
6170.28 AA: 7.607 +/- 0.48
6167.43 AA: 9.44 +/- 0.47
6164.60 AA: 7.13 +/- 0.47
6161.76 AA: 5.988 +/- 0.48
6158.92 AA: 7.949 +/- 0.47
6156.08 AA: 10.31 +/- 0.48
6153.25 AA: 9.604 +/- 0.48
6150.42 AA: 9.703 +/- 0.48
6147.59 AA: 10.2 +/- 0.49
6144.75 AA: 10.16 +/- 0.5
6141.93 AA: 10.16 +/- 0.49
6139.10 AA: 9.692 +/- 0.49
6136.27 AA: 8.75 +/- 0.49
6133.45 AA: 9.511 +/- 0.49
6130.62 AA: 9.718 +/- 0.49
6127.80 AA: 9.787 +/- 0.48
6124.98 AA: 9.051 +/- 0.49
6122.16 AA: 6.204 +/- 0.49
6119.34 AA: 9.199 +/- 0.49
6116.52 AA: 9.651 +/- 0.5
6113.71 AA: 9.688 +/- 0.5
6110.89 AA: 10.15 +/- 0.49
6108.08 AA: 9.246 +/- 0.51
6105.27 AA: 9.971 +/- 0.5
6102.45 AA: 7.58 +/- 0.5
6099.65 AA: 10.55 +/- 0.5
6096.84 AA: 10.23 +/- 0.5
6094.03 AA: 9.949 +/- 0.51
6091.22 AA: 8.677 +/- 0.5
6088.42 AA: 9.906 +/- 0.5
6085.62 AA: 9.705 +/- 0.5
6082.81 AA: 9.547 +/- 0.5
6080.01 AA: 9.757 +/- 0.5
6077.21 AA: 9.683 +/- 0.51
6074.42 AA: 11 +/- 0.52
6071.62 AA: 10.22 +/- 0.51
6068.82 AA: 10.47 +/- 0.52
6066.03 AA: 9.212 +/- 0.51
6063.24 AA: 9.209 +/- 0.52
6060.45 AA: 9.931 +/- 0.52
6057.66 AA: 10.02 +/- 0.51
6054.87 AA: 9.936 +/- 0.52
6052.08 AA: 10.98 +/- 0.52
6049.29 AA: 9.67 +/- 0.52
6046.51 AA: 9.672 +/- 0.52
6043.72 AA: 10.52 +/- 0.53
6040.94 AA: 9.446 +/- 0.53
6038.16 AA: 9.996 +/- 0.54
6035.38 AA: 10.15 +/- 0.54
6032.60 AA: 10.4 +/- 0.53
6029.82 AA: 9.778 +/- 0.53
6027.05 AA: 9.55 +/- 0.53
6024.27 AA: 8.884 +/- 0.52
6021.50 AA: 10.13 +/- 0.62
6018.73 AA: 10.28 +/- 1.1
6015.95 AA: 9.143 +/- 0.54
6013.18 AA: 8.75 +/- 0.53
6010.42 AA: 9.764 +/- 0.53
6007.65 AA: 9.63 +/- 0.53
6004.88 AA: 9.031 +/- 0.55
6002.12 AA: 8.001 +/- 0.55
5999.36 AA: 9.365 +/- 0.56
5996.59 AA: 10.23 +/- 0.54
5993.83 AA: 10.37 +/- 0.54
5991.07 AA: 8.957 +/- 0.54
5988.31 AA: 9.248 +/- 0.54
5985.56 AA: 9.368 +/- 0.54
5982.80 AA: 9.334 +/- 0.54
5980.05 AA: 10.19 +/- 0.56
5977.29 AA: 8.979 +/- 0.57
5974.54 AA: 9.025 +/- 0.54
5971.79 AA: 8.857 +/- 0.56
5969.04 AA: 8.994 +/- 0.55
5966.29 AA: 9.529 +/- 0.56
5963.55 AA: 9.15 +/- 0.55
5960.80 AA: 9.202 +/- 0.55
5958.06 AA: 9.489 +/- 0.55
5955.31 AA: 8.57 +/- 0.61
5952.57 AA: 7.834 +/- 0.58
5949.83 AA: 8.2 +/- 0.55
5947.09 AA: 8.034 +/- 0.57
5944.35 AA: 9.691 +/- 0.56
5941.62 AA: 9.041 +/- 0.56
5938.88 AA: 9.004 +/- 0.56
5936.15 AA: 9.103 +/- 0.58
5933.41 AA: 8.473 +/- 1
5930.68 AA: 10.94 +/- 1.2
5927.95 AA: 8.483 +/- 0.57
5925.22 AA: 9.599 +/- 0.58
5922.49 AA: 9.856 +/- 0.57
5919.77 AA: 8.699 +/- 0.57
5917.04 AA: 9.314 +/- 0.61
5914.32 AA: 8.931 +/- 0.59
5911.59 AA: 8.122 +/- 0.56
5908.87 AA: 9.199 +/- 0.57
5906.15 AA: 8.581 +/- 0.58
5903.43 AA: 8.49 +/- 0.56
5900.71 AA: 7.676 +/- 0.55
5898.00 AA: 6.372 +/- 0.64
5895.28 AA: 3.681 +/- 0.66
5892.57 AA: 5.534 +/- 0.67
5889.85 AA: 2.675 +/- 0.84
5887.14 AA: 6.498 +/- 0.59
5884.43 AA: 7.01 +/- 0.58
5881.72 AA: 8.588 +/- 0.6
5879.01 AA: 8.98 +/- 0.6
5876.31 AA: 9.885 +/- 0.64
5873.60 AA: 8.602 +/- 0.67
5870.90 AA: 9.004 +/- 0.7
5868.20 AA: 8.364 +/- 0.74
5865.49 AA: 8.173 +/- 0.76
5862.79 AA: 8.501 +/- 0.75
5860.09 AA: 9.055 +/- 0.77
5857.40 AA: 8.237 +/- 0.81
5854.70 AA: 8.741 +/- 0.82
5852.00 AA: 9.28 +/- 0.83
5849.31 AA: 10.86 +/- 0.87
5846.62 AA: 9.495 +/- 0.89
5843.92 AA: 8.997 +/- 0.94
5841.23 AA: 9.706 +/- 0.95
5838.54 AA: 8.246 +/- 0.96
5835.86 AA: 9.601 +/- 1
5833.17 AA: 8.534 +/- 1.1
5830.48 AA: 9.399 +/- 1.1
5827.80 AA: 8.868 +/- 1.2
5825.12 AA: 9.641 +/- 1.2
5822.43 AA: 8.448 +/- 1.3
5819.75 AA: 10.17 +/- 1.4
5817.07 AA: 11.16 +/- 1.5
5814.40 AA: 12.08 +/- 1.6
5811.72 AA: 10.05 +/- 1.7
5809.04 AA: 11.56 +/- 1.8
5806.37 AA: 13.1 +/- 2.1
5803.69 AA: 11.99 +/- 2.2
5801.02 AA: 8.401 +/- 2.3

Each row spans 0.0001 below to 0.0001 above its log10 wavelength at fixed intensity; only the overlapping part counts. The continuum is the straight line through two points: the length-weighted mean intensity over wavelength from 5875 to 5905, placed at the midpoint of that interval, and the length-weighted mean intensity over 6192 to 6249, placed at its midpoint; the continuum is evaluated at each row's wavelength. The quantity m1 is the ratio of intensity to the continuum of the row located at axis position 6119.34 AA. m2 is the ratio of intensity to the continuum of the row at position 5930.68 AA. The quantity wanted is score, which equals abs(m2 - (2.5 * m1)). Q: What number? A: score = 1.28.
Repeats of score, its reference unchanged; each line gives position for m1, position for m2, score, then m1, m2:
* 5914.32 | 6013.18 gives 2.03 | 1.28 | 1.16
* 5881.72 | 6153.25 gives 2.00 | 1.26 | 1.15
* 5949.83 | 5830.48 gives 1.41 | 1.14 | 1.44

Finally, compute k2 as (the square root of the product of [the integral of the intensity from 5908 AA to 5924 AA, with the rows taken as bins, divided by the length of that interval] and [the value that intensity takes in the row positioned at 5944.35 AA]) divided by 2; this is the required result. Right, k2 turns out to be 4.67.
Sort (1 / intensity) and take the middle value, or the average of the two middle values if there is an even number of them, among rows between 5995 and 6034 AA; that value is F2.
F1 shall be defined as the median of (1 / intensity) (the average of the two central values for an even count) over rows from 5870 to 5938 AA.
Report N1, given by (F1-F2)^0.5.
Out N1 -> 0.110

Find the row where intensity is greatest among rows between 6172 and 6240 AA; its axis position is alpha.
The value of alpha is 6178.81 AA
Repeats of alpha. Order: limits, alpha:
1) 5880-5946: 5930.68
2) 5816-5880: 5817.07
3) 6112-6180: 6156.08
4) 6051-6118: 6074.42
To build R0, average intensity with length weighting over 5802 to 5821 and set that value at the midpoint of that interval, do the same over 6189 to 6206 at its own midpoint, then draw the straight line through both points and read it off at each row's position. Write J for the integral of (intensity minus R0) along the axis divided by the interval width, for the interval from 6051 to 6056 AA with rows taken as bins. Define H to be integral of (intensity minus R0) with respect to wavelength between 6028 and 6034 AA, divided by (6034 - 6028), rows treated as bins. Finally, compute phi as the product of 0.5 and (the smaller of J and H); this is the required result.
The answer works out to 0.0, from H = 0.1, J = 0.6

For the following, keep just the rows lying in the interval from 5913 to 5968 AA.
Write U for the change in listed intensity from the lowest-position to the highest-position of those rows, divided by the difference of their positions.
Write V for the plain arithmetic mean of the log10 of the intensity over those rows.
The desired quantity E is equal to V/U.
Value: 83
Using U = 0.012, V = 0.96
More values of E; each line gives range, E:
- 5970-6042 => 115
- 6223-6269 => 29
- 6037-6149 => 528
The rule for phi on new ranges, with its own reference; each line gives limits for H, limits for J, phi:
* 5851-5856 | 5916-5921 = -1.1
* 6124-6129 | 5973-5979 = -0.6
